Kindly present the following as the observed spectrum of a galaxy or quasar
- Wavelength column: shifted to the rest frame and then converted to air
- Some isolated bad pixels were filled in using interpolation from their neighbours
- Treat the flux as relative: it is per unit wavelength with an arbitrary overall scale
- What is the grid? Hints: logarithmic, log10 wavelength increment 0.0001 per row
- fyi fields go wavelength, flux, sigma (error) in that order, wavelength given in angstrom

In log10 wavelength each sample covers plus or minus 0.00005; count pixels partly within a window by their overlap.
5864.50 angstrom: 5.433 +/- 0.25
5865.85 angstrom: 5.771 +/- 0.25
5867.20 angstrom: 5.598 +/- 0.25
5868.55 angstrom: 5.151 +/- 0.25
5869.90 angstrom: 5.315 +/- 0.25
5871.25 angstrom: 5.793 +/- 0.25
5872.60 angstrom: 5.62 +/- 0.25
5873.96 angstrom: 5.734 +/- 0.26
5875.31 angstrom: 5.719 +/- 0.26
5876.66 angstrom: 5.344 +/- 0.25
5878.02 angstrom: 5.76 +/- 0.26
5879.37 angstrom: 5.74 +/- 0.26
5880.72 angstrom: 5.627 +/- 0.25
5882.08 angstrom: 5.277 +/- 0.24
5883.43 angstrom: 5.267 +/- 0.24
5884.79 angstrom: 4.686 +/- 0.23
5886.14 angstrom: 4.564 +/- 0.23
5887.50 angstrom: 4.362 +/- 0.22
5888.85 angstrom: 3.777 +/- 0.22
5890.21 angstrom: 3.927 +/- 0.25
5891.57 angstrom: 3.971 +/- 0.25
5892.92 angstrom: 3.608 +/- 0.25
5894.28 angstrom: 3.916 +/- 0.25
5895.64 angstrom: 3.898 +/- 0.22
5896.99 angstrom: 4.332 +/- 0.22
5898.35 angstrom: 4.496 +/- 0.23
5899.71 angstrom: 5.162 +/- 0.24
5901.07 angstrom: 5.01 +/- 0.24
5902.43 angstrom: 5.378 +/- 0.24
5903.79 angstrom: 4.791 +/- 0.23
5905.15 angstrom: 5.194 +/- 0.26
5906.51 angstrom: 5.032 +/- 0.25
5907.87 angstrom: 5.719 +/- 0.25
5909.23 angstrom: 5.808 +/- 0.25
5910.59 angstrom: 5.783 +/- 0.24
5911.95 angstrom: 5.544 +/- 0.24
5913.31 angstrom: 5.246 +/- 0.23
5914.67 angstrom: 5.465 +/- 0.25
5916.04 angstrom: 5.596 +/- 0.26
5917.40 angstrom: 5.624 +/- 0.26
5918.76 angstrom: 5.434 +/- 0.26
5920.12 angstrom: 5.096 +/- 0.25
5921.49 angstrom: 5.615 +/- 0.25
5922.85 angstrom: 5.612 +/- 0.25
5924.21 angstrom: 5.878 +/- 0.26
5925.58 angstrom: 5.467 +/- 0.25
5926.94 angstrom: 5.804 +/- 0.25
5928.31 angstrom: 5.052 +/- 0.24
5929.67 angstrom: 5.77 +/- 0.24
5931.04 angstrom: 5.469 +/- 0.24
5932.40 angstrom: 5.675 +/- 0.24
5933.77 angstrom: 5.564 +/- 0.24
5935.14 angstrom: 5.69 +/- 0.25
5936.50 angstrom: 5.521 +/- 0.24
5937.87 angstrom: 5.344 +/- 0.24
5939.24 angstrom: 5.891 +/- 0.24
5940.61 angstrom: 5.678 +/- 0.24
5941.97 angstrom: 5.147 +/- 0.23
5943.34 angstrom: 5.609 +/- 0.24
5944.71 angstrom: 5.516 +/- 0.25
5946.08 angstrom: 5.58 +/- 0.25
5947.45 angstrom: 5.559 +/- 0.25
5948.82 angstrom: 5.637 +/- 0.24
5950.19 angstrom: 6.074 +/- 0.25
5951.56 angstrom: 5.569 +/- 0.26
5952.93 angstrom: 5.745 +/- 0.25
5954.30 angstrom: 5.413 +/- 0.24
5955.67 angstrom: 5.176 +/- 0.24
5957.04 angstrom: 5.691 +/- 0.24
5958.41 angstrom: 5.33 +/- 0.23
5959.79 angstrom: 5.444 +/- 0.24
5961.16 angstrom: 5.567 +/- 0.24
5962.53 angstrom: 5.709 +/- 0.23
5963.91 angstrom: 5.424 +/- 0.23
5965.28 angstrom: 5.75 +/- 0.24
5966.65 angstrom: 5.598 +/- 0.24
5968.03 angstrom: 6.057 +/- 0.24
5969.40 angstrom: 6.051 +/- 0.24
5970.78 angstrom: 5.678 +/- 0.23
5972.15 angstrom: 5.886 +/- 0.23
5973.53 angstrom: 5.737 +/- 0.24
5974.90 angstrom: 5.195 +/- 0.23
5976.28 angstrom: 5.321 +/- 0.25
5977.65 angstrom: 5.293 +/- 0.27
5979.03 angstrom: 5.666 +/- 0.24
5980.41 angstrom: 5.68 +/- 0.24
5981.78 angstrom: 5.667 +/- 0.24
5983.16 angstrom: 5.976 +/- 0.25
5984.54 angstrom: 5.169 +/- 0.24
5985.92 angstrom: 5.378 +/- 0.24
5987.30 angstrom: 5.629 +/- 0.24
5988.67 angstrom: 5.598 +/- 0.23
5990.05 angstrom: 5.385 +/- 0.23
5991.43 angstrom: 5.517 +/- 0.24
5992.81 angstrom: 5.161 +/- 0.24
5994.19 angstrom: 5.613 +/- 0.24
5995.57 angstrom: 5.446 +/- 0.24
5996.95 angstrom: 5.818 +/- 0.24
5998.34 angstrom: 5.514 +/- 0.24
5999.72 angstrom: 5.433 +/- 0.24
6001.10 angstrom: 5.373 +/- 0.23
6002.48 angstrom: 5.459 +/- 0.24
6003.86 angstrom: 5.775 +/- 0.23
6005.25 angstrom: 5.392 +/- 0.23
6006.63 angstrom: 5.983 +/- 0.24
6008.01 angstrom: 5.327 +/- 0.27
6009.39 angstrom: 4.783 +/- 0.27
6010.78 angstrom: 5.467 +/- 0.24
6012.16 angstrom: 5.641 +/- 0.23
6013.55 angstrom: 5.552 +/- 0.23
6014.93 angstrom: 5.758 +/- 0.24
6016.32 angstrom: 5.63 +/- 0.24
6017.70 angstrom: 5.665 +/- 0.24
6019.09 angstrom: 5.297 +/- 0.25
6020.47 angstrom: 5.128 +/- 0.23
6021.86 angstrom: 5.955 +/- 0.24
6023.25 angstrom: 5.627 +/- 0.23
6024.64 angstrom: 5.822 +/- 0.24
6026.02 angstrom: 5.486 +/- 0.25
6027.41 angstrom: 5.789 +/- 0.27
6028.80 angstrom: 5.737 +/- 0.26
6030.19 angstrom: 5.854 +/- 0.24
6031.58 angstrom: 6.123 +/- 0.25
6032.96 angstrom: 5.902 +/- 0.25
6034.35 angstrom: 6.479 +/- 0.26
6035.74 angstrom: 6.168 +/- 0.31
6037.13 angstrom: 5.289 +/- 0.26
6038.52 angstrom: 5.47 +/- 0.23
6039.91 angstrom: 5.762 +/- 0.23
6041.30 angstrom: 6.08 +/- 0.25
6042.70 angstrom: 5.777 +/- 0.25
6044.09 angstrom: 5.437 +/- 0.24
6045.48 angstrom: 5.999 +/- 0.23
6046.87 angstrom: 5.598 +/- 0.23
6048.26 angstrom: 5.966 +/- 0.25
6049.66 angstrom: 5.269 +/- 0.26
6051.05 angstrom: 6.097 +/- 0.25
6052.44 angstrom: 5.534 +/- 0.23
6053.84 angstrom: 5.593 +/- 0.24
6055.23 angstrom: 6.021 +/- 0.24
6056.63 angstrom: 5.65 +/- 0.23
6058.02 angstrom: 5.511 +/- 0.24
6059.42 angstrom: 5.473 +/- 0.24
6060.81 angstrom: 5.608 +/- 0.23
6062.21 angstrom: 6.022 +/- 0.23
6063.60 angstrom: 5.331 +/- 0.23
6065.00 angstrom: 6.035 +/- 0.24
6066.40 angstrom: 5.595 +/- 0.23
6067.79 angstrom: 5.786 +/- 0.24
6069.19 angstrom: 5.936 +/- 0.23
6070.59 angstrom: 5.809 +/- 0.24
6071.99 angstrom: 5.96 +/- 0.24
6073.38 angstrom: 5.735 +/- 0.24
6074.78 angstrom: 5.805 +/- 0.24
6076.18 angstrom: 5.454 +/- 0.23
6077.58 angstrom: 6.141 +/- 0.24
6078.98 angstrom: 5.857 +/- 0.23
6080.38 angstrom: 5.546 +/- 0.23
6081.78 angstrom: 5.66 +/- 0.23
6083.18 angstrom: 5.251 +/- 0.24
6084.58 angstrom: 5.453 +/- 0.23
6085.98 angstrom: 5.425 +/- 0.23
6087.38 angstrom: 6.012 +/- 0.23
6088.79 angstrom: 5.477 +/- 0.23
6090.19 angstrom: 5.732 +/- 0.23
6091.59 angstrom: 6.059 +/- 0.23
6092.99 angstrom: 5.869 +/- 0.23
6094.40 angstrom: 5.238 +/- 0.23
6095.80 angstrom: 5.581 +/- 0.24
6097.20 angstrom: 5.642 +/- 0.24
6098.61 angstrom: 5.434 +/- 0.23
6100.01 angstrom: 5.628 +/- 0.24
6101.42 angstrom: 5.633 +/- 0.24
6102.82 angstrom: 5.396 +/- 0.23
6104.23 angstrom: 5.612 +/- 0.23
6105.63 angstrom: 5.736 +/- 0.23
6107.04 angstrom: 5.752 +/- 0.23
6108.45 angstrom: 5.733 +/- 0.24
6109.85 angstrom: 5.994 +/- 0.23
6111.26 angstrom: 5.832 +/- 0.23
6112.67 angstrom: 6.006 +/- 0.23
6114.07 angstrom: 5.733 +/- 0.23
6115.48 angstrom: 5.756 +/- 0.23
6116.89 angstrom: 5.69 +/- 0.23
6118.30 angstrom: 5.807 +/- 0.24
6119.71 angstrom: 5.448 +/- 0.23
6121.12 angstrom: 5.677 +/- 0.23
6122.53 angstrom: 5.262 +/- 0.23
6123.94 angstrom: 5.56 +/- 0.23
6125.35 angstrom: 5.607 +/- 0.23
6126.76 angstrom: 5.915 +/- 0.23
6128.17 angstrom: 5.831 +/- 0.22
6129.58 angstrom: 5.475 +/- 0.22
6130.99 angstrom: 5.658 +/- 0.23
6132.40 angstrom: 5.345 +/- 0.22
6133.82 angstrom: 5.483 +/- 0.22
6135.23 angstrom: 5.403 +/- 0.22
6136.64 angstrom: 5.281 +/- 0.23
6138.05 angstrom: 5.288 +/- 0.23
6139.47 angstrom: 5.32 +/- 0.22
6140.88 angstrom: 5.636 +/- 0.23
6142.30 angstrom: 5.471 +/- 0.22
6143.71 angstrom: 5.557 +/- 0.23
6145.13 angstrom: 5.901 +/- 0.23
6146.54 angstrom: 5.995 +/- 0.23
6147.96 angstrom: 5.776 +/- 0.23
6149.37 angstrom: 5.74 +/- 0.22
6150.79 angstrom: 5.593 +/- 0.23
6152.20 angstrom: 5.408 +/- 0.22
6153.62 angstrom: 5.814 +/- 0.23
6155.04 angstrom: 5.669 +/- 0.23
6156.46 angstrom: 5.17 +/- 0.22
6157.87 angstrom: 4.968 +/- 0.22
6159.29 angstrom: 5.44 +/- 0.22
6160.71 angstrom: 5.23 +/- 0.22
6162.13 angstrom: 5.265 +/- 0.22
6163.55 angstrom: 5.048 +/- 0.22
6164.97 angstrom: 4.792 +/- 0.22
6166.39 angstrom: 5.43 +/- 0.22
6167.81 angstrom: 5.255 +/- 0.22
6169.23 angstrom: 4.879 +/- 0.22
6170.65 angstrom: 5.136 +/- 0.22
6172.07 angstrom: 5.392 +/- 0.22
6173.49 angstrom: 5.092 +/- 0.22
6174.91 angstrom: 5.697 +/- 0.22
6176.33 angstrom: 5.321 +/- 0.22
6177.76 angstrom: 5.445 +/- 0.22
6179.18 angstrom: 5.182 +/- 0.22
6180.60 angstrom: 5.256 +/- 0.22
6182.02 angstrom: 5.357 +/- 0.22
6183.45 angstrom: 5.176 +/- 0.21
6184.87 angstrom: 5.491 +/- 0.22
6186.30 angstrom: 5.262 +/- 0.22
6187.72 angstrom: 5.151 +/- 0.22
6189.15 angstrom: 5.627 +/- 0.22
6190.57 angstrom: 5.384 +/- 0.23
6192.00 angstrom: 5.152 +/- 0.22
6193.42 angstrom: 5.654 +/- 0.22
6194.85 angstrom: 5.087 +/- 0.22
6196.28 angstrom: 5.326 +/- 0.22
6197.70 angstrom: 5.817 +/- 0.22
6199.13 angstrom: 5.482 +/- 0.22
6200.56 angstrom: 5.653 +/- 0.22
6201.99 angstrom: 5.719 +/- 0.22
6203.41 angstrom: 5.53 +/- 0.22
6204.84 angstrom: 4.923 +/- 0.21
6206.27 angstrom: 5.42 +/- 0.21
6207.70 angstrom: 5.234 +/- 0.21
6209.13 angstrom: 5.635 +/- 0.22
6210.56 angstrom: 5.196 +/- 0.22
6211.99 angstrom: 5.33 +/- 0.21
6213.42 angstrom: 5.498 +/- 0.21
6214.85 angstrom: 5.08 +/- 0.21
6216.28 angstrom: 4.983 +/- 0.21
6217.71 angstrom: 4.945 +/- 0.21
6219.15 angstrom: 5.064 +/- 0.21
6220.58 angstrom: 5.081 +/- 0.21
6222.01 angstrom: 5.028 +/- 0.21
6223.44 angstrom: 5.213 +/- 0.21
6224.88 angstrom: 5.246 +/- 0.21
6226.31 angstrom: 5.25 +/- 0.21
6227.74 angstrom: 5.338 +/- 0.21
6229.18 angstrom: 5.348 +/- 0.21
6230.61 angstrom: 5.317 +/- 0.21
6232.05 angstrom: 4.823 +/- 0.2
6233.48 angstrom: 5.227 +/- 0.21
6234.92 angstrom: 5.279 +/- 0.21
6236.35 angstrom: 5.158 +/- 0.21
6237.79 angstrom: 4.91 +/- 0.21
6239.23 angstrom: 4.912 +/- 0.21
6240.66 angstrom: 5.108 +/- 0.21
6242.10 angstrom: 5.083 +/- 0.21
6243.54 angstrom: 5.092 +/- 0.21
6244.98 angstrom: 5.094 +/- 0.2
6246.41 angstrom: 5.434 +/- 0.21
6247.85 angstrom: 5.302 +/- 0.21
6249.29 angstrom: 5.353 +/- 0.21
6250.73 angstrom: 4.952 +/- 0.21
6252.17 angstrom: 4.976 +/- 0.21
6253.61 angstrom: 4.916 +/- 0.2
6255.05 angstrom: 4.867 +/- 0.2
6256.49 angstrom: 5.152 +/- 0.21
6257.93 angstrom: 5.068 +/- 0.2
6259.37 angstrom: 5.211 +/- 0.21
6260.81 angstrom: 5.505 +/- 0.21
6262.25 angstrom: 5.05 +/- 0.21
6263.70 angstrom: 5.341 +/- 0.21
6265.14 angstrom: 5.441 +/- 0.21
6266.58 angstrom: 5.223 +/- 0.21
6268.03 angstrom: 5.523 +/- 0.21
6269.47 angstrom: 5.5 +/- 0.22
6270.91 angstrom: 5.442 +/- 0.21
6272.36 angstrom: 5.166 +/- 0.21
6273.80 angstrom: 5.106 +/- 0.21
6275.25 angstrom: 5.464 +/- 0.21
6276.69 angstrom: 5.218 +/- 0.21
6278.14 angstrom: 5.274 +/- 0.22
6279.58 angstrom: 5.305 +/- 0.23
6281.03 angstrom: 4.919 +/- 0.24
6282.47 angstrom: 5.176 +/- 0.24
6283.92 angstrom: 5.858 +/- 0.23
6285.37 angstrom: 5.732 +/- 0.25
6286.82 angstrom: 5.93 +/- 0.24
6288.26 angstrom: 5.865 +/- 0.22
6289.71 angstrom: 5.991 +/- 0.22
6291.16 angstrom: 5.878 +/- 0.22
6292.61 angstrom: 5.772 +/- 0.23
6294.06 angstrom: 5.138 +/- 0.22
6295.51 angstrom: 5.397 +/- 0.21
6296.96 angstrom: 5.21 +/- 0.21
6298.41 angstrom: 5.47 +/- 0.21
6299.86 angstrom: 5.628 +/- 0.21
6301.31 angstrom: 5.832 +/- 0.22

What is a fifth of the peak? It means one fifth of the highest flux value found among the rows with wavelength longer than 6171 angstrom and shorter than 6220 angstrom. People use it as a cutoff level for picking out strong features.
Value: 1.16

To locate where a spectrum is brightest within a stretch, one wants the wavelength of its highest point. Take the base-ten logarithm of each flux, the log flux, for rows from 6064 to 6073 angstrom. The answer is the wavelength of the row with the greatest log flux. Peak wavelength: 6065.00 angstrom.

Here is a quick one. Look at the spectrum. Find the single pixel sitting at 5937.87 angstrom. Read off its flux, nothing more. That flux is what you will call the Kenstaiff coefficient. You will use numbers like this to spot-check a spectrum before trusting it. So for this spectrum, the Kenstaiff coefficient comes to 5.344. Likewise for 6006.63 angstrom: 5.983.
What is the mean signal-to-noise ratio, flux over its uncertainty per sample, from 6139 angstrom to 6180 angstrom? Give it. 24.2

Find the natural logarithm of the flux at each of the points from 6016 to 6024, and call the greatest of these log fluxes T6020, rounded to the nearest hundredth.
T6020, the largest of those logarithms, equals 1.78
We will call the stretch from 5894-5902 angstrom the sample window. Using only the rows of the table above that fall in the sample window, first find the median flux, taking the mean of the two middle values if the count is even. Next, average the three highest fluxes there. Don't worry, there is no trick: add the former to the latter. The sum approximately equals 9.3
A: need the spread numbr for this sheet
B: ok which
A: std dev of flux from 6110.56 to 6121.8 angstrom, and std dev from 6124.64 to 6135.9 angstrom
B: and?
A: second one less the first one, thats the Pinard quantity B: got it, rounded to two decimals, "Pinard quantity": 0.04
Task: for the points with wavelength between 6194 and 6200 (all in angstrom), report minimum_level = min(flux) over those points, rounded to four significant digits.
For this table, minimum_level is 5.087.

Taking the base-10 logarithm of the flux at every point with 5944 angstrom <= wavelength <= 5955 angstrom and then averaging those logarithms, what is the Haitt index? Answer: 0.751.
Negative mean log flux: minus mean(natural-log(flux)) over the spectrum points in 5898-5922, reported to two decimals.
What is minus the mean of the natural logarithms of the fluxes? -1.67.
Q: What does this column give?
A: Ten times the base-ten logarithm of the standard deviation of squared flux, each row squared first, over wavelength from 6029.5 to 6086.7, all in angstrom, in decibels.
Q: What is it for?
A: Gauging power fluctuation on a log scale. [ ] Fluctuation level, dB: 5.2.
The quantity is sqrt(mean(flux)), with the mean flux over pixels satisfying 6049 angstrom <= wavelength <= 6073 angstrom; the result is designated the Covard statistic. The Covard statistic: 2.39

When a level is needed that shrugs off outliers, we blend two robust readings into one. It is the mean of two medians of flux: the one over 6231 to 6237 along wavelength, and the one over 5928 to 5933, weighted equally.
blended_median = 5.38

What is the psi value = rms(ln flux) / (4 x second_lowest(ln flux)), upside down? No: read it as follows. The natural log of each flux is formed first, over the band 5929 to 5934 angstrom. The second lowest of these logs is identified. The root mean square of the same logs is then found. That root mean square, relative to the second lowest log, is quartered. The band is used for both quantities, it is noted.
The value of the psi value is 0.251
